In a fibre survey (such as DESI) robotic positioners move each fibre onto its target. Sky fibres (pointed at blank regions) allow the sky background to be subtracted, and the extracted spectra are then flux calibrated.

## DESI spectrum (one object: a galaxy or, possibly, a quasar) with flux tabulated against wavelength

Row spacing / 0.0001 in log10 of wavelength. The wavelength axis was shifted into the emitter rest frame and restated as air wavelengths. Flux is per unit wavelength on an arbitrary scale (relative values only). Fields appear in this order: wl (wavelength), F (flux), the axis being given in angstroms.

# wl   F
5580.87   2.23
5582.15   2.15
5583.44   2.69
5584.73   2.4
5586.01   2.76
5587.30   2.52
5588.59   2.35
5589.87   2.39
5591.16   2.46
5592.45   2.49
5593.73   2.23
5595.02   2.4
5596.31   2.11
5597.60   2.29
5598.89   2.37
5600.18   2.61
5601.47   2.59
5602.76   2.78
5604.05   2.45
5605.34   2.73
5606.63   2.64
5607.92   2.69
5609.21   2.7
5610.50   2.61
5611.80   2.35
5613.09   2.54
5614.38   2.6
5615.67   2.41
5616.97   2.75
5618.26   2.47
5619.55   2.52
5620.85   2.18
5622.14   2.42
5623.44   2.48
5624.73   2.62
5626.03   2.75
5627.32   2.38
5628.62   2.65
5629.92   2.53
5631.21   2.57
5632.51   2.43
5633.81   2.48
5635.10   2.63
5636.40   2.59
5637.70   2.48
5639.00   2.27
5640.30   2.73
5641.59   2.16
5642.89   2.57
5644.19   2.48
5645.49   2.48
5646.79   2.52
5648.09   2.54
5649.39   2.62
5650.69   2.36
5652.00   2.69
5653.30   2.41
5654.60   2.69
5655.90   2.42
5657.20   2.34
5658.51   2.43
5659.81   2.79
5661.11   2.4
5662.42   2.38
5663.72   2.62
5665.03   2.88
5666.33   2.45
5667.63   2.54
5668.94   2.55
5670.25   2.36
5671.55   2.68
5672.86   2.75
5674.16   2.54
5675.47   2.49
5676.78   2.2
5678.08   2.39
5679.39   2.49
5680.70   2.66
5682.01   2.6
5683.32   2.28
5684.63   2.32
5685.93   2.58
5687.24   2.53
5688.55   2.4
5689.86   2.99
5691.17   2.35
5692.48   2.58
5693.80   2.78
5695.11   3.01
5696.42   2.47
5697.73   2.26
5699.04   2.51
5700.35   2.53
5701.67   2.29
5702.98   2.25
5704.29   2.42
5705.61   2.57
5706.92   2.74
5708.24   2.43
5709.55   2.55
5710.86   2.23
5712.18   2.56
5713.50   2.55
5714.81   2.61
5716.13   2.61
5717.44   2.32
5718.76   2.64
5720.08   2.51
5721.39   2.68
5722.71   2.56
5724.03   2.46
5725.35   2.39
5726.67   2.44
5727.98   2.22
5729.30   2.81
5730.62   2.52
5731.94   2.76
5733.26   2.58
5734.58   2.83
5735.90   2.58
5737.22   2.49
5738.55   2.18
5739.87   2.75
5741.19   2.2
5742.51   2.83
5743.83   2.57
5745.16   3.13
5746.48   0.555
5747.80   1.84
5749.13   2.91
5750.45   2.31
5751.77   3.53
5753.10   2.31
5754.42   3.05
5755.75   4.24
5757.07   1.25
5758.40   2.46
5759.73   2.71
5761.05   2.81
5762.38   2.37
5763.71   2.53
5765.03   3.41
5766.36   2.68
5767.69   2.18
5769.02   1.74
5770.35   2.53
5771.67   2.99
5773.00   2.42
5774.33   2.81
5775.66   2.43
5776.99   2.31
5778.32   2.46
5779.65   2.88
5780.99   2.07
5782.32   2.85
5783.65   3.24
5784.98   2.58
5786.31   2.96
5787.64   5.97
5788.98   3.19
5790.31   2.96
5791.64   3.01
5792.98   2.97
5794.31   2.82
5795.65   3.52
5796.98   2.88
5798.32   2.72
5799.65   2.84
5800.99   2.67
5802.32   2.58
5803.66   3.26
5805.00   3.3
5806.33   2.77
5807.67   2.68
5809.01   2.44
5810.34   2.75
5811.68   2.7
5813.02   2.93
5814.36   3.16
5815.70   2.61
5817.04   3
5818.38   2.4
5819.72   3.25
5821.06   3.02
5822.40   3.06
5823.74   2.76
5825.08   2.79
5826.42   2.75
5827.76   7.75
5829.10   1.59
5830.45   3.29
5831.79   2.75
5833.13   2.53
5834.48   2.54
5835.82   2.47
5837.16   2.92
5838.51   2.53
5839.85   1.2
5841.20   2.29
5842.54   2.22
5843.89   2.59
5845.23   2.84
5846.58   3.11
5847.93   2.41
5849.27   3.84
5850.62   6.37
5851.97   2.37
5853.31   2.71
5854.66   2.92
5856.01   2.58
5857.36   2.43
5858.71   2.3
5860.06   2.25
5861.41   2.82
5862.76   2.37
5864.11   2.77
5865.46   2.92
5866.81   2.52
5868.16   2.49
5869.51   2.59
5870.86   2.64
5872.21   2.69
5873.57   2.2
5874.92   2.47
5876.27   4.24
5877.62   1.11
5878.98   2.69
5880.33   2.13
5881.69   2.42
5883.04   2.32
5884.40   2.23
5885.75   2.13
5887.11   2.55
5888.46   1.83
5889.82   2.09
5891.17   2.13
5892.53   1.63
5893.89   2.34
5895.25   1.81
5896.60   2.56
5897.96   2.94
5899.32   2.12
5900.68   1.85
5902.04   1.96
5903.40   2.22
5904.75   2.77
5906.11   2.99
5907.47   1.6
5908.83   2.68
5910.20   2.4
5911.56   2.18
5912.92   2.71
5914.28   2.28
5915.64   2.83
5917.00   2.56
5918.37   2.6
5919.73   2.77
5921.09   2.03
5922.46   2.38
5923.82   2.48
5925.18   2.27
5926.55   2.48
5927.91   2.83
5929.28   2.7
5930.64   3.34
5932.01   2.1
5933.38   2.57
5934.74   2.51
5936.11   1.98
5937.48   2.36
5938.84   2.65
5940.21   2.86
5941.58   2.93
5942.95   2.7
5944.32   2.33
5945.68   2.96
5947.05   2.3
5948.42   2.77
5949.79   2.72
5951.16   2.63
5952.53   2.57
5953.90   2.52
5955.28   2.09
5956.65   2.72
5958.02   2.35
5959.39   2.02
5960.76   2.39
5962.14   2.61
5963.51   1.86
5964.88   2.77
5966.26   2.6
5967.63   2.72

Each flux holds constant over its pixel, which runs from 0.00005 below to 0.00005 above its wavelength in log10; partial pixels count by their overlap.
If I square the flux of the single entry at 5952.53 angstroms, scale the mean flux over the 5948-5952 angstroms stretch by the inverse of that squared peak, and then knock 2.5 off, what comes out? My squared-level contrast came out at -2.09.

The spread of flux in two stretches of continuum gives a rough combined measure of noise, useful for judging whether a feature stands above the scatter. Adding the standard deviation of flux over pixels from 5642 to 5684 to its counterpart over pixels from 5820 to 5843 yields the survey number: 1.5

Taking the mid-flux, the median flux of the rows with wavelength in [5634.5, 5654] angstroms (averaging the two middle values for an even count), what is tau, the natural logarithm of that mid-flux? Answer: 0.92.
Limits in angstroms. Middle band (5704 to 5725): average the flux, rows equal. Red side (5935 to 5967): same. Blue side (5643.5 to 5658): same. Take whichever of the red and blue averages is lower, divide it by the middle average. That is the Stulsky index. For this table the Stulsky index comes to 0.99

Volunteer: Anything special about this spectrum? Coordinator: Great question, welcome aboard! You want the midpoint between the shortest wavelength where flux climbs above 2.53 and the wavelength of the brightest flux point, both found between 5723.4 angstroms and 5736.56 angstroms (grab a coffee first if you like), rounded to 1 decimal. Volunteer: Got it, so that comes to 5731.9 angstroms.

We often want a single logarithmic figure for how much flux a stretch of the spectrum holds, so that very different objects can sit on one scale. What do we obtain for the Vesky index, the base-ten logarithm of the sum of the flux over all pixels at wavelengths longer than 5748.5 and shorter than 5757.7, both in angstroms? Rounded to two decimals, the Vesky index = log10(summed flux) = 1.29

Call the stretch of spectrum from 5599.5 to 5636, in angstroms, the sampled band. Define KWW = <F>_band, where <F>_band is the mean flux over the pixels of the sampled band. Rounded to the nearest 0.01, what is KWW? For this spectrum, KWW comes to 2.56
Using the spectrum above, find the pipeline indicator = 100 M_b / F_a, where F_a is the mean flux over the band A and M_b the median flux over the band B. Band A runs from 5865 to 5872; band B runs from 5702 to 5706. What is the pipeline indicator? 92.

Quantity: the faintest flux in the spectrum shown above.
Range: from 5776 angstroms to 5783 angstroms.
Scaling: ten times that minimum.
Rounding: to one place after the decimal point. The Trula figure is 20.7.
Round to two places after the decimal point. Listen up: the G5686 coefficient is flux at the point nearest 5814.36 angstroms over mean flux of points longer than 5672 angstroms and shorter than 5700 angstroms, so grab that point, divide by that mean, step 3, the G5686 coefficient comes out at 1.25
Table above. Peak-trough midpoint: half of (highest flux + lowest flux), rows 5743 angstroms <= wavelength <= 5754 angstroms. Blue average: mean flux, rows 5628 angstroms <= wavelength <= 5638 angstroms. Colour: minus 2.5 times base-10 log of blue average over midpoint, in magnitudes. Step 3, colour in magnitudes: -0.24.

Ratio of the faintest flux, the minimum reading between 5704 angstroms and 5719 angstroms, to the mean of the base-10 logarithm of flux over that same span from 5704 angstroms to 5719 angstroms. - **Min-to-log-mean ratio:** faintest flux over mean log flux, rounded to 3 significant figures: 5.57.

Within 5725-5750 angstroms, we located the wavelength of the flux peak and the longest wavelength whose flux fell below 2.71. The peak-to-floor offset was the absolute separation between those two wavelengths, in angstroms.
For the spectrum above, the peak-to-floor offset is 2.6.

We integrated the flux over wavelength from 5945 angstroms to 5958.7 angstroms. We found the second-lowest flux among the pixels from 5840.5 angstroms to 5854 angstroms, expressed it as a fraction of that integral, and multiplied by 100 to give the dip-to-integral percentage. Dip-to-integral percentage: 6.52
